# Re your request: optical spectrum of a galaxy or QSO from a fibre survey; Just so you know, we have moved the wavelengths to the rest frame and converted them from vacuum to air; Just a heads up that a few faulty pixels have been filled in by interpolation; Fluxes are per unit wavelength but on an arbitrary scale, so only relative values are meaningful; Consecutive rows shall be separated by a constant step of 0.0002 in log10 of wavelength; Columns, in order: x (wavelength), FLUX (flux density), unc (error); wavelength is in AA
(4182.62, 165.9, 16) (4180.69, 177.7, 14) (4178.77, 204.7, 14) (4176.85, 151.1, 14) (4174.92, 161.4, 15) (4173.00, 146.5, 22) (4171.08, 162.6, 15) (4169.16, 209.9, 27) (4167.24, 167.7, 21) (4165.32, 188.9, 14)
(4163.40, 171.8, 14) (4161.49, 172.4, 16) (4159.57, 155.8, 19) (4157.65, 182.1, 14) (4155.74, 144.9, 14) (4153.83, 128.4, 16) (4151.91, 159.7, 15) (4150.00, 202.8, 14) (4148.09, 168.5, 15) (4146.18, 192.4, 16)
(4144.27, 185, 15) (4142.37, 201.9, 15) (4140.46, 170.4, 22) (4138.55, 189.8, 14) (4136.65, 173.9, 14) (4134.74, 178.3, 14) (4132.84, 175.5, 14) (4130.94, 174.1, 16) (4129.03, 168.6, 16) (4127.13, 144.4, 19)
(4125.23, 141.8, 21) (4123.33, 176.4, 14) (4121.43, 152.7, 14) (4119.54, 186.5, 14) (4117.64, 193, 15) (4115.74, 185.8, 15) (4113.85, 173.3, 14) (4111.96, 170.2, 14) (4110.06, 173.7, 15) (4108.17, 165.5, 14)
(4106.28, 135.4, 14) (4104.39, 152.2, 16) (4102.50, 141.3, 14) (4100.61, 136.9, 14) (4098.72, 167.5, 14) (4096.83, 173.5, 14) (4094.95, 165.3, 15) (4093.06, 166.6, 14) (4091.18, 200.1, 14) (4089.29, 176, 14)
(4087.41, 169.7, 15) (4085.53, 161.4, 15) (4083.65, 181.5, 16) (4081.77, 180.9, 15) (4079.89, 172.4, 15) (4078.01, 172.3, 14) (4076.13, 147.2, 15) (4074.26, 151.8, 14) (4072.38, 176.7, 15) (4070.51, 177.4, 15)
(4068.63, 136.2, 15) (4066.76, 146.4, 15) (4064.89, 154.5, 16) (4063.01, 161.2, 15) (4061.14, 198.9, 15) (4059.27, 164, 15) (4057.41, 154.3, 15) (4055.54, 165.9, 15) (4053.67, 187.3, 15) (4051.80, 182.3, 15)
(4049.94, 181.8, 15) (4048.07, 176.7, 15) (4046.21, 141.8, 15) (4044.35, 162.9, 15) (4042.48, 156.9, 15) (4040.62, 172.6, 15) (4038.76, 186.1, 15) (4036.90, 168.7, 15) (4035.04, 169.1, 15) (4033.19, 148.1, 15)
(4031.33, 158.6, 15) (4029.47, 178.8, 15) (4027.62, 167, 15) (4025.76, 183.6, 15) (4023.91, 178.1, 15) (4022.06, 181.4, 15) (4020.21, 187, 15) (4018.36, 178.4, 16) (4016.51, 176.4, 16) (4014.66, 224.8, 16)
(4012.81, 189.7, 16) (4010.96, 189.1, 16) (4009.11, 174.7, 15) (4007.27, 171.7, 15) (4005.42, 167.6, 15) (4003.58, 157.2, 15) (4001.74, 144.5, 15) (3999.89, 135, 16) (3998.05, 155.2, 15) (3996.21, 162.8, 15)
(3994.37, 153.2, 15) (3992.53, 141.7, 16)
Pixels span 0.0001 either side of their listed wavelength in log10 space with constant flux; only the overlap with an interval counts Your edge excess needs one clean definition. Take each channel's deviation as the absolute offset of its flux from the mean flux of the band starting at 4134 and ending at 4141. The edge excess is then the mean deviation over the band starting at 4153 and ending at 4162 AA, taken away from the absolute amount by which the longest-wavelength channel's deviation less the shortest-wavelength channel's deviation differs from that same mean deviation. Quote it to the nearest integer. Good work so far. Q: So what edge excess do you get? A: 44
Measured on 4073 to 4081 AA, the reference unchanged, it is 21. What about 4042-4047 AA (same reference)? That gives -15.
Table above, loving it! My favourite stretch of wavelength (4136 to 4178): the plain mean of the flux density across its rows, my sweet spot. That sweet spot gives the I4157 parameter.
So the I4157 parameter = 172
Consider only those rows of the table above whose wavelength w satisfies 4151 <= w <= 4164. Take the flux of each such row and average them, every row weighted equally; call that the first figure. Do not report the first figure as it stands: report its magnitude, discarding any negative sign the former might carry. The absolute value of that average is 159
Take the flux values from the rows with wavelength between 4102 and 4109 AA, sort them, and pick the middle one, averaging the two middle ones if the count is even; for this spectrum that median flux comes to 147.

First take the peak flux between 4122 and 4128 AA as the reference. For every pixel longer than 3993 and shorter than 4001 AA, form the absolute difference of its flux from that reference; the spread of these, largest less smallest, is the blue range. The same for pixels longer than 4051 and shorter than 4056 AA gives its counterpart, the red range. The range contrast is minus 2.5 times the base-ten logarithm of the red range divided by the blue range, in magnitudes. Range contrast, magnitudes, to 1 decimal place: 1.9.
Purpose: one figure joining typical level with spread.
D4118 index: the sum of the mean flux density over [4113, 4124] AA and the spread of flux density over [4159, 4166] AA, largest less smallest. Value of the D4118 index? 211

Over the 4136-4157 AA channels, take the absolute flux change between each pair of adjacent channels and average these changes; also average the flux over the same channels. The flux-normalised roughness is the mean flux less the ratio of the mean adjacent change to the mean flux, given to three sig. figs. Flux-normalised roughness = 174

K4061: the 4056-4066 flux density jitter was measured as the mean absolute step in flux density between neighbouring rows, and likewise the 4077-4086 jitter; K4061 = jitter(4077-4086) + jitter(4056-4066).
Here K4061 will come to 30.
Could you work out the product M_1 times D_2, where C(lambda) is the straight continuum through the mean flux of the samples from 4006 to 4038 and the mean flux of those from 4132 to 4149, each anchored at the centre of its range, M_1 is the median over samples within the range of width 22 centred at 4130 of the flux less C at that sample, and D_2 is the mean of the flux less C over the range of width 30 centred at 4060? 99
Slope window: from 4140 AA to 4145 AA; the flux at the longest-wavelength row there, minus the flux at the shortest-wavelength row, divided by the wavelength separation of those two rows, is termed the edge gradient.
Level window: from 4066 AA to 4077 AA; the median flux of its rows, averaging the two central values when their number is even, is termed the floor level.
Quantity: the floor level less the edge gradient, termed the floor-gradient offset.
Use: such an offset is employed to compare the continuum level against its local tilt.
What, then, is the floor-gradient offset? 146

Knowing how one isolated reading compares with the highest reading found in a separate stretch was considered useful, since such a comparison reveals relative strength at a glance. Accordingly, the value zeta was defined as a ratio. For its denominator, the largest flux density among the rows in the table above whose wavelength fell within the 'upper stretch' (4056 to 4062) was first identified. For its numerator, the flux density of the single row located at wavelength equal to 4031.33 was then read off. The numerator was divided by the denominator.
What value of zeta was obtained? 0.80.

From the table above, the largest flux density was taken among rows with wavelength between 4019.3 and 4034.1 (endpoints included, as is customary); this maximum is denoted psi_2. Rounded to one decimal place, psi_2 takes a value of 187.0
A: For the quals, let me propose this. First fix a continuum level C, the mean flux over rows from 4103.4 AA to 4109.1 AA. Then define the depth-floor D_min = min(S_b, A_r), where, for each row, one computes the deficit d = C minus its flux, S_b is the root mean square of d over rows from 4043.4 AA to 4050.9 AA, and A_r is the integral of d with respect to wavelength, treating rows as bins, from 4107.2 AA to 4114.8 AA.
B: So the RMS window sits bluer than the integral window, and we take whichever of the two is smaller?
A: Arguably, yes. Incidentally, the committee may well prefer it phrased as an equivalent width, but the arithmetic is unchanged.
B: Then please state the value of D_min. -149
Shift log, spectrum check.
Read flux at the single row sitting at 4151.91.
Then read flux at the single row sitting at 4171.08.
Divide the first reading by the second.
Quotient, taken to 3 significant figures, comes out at 0.982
